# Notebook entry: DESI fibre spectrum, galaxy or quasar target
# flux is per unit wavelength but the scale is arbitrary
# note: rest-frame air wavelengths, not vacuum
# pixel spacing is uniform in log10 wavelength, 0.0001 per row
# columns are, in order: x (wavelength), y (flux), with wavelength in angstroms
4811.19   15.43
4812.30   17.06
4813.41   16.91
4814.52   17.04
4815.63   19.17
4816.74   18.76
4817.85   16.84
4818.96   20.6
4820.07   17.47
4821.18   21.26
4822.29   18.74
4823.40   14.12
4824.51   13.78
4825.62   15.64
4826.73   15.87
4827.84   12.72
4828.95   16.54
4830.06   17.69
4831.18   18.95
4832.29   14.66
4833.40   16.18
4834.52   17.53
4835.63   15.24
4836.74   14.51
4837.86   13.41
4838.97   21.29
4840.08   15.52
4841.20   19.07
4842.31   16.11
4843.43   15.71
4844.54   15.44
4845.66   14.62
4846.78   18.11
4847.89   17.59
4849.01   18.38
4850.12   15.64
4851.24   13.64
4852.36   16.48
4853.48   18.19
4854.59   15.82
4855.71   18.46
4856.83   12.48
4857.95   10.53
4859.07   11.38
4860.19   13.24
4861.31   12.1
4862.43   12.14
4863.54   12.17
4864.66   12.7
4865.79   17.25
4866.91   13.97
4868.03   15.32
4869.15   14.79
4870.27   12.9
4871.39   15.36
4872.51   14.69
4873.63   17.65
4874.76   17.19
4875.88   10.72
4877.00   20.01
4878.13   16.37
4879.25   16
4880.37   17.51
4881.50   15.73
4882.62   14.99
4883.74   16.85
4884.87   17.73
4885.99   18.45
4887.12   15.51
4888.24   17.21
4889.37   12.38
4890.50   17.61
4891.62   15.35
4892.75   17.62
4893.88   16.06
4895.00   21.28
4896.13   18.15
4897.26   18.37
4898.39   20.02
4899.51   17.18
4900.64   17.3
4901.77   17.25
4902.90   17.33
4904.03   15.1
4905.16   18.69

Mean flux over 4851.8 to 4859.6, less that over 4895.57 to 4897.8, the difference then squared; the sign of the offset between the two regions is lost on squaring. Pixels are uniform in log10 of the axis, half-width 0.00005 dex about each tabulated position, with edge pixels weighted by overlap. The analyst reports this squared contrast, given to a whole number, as 12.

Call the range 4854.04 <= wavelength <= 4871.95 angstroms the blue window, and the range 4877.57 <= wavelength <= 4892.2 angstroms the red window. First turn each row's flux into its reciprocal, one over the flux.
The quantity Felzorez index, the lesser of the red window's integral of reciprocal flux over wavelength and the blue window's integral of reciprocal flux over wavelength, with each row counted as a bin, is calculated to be 0.91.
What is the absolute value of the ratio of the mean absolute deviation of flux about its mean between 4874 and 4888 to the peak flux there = 0.077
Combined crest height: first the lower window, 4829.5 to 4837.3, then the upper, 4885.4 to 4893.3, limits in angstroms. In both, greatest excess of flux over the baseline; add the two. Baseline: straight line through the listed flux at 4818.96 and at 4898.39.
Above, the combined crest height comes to -3.2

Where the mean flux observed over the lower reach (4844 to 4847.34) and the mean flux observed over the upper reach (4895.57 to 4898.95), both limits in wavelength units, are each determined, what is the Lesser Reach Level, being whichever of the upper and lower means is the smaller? 16.1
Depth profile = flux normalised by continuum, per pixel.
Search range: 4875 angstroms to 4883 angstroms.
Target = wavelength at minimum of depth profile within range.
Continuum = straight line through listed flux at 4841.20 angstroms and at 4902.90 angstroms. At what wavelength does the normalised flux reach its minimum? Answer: 4875.88 angstroms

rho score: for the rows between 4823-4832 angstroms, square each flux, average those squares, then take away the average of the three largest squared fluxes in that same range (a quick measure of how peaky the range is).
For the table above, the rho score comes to -66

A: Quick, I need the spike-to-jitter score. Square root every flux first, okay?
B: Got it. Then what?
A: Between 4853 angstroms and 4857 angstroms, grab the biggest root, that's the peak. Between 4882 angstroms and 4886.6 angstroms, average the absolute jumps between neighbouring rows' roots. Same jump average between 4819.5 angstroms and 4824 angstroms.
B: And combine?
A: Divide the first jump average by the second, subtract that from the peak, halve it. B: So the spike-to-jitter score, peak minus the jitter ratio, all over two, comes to 1.98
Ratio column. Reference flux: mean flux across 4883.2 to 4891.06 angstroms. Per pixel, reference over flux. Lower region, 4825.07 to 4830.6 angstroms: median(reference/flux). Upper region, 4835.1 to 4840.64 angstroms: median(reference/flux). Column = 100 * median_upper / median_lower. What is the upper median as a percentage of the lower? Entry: 104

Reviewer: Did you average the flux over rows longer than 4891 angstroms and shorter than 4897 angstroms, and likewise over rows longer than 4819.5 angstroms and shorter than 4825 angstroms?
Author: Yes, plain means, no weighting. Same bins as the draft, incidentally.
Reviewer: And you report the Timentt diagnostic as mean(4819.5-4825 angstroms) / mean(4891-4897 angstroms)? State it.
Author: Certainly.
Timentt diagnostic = 0.97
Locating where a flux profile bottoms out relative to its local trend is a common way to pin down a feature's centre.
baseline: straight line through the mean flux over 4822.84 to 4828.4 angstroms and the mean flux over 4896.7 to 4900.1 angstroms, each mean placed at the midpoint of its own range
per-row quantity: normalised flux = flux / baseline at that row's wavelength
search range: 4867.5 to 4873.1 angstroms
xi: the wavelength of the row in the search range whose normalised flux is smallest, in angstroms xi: 4870.27 angstroms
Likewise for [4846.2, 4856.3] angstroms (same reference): 4851.24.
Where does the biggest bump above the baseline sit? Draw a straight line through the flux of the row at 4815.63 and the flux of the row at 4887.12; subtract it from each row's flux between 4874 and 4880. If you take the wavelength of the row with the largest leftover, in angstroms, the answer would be 4877.00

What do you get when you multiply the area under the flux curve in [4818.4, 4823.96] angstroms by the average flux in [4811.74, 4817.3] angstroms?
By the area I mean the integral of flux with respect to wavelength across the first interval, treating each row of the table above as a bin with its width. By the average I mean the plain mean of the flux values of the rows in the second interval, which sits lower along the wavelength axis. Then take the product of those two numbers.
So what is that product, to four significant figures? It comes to 1820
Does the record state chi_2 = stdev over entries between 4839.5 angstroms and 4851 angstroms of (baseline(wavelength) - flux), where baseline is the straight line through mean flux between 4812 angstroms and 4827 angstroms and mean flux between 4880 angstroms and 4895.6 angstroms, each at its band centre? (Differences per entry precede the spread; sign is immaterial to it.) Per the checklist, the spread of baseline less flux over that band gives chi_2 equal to 1.5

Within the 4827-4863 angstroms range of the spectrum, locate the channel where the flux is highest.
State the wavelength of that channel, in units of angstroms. 4838.97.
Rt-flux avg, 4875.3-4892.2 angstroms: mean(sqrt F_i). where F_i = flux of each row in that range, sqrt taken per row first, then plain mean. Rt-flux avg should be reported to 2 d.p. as 4.01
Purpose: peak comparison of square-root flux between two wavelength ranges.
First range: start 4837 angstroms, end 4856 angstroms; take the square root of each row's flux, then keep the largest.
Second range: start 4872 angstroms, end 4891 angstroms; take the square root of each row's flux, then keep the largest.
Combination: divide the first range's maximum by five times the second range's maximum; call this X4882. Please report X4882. 0.206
